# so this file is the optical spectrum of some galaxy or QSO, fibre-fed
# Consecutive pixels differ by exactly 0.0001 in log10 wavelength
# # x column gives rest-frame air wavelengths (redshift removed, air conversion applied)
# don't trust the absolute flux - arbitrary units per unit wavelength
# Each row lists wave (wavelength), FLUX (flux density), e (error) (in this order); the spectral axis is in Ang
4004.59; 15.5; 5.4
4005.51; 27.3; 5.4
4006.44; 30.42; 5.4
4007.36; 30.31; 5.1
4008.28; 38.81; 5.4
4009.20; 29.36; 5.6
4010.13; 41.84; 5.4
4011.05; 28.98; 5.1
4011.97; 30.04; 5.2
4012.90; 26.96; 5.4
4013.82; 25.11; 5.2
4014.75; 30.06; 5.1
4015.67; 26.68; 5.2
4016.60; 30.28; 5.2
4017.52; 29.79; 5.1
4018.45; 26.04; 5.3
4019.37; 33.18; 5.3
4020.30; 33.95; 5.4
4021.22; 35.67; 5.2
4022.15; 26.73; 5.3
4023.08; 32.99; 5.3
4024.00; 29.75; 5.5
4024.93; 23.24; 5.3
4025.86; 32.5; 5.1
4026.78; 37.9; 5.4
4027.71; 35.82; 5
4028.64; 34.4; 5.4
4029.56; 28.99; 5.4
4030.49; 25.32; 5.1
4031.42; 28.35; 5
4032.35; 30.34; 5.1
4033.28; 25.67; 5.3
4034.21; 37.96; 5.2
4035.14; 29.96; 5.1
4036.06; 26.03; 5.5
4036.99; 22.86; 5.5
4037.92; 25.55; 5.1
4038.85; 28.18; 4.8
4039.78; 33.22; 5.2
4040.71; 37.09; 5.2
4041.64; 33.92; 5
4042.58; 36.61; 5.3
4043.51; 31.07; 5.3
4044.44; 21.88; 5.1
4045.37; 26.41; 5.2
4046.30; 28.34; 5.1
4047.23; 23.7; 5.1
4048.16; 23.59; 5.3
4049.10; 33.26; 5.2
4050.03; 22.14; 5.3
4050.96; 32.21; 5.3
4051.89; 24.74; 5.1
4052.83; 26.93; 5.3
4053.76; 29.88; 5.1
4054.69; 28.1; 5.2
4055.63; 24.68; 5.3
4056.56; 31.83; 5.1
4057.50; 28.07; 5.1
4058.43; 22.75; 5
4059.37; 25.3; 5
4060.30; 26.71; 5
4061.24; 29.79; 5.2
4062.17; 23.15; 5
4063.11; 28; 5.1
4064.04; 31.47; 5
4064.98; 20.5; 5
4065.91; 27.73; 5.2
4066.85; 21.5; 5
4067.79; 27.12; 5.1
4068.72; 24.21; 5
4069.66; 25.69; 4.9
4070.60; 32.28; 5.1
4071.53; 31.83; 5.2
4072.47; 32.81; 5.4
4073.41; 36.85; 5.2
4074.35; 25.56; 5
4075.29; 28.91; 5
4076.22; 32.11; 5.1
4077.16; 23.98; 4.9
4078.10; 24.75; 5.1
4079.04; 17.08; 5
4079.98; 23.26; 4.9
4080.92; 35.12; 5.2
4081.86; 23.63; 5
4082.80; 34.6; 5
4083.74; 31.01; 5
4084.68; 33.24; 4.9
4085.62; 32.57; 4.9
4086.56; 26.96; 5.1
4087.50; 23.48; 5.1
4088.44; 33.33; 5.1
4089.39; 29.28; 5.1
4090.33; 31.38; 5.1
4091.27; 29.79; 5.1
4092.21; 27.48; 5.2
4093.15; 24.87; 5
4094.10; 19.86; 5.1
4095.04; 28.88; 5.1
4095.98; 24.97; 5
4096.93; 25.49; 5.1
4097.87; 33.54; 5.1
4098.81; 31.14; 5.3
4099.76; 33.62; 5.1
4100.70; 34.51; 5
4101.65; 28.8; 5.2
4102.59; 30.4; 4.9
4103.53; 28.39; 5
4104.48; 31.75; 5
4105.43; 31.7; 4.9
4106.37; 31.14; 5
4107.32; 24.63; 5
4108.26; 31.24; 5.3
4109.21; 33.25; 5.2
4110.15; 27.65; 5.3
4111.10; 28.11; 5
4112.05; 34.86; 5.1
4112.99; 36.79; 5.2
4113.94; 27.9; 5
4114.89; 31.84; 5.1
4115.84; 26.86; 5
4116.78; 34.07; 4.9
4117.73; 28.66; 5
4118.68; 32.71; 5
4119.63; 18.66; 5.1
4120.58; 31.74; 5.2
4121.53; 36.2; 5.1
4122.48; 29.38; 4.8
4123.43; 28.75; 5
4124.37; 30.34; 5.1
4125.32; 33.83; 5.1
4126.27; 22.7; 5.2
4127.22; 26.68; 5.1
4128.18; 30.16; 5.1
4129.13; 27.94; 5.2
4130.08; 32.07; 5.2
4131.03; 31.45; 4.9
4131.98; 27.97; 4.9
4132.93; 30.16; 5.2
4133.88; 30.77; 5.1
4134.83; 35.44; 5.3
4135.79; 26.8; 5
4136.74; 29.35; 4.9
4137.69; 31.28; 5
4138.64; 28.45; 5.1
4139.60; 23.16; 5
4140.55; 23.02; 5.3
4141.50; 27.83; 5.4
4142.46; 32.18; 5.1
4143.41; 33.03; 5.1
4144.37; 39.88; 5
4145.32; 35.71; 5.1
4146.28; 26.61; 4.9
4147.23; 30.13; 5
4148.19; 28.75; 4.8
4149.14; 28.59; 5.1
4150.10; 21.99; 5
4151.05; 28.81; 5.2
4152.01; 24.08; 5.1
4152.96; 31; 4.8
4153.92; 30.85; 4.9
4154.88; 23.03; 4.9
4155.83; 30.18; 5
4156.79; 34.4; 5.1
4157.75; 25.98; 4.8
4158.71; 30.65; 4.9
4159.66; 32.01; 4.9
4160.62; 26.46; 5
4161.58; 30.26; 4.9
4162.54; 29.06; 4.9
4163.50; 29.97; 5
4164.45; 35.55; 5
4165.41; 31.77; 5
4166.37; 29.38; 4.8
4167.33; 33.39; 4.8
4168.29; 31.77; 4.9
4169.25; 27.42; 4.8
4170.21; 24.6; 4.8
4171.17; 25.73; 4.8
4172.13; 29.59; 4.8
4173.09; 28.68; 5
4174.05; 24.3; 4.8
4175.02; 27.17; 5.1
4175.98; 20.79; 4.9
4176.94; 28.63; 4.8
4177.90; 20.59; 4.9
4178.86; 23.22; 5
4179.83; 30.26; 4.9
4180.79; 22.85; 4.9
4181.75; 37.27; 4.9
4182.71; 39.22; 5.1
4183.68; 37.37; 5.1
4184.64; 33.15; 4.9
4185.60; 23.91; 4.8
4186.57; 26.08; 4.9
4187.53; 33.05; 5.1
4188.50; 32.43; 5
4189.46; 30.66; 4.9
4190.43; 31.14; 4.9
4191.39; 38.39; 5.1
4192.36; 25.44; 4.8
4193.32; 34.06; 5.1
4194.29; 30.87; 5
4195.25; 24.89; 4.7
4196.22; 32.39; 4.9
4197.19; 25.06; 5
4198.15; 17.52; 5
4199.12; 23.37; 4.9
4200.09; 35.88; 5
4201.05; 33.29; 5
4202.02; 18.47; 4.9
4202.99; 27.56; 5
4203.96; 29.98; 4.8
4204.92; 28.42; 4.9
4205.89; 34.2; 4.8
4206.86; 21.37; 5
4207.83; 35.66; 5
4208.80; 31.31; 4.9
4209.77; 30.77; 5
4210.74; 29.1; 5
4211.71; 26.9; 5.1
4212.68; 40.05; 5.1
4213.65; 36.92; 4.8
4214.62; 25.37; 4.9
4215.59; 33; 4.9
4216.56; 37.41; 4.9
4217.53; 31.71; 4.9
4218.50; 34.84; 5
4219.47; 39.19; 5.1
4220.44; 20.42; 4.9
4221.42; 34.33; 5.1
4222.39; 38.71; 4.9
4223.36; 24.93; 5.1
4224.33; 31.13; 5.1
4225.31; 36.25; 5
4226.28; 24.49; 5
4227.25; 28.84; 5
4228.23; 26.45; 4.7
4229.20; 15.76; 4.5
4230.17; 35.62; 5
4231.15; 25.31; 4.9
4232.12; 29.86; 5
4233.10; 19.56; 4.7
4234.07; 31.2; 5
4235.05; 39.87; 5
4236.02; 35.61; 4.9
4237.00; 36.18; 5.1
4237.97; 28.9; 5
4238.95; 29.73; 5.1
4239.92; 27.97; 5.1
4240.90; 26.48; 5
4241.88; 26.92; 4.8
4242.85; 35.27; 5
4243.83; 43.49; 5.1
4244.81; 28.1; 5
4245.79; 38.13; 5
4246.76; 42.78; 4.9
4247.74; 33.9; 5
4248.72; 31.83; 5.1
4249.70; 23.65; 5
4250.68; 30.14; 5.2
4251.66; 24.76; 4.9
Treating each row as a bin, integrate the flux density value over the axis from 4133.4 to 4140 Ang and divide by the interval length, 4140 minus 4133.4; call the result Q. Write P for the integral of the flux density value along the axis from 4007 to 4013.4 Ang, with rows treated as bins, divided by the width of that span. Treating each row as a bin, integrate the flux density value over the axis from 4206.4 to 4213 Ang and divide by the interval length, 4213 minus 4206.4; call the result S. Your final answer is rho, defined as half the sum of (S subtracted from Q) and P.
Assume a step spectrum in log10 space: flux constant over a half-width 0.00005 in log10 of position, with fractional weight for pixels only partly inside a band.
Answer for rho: 16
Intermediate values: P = 32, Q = 29.4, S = 30.5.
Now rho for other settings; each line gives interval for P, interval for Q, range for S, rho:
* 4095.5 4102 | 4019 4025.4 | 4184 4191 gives 15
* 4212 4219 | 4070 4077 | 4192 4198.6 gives 19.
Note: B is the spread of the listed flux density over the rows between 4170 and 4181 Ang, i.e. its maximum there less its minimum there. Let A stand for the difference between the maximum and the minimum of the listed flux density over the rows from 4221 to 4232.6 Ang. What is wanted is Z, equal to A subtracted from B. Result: -13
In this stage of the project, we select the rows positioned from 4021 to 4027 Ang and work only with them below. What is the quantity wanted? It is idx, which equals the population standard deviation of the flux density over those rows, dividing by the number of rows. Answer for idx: 4.7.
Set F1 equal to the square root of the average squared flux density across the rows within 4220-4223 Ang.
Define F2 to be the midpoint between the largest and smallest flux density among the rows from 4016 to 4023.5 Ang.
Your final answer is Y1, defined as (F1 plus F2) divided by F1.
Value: 1.96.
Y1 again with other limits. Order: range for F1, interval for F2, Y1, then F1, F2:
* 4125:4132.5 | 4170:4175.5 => 1.92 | 29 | 26.9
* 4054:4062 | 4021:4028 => 2.12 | 27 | 30.6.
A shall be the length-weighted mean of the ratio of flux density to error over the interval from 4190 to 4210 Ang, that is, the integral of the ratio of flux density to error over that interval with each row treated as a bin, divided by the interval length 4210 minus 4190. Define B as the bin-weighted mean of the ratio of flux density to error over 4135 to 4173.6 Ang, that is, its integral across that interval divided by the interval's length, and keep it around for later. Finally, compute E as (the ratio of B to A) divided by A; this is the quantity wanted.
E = 0.171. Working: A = 5.9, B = 5.90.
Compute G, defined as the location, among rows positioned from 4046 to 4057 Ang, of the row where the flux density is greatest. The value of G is 4049.10 Ang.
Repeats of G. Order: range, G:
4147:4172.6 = 4164.45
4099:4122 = 4112.99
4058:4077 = 4073.41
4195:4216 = 4212.68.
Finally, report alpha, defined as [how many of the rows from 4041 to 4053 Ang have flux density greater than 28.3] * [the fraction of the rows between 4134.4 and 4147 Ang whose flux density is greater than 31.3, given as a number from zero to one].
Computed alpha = 2.3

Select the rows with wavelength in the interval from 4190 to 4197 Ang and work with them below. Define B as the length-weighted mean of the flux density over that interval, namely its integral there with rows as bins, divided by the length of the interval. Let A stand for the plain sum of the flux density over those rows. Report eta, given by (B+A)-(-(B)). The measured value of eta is 279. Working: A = 217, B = 30.8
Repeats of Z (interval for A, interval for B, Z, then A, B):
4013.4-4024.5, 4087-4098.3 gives 3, 11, 14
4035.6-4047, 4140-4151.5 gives 3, 15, 18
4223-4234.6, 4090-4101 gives -6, 20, 15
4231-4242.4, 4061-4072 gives -9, 20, 12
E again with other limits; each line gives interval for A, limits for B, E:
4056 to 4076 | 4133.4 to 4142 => 0.186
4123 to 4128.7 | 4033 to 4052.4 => 0.175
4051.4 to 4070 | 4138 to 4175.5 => 0.217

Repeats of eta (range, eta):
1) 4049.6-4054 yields 190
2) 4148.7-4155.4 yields 242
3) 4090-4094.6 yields 186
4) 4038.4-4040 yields 122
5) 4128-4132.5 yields 209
